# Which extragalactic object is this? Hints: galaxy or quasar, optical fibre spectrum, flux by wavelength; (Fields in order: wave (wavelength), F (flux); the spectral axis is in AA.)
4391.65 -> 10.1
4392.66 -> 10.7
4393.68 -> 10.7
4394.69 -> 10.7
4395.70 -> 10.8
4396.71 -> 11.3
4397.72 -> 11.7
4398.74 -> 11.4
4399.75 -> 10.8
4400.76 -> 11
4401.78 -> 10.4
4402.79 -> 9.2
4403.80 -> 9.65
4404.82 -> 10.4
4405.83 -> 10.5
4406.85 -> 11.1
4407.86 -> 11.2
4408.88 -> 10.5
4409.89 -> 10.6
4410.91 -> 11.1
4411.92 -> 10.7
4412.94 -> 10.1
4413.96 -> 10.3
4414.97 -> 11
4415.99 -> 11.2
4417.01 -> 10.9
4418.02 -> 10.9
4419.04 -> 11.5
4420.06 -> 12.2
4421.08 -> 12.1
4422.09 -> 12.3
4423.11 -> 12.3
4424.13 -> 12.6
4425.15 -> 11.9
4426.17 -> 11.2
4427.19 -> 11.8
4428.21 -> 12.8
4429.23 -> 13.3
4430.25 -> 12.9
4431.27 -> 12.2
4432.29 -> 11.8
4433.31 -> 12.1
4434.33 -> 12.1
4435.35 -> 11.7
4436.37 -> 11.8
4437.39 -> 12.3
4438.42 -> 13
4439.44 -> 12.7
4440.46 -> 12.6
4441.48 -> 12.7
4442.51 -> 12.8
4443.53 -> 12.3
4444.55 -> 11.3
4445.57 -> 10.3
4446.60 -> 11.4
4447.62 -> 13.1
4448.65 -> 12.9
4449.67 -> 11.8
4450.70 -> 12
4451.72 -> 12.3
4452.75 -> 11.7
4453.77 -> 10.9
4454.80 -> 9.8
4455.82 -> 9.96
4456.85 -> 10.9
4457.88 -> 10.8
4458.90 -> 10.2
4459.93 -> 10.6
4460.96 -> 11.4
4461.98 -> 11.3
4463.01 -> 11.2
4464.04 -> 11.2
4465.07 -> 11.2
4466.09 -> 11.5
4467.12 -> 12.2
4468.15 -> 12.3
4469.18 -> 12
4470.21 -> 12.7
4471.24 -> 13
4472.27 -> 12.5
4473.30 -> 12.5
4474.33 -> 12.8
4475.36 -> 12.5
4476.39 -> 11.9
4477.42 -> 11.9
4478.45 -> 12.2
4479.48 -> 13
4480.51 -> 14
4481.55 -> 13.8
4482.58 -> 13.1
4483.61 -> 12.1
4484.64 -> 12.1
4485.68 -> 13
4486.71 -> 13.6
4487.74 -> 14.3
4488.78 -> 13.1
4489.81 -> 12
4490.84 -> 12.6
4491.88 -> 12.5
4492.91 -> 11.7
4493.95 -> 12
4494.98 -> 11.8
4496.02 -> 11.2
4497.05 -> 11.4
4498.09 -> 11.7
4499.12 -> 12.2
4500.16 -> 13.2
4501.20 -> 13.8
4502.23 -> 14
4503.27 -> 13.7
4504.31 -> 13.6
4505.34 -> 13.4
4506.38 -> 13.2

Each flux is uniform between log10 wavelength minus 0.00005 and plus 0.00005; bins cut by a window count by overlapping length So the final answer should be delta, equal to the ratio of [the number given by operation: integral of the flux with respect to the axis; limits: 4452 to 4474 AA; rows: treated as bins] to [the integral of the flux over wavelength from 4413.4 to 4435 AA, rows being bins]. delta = 0.98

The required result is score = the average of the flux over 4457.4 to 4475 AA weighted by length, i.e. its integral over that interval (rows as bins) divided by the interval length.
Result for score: 11.7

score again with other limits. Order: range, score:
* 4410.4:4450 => 11.9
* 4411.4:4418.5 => 10.7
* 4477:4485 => 12.8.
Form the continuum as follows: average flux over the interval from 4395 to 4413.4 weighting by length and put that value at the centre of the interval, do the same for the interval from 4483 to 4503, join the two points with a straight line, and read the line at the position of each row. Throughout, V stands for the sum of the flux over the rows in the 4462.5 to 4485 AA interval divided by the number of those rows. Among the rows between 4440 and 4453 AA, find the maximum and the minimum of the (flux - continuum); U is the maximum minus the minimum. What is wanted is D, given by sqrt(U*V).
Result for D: 5.84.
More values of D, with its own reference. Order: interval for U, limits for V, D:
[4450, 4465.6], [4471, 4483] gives 5.72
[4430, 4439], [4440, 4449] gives 3.99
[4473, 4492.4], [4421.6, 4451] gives 5.35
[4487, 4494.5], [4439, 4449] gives 5.75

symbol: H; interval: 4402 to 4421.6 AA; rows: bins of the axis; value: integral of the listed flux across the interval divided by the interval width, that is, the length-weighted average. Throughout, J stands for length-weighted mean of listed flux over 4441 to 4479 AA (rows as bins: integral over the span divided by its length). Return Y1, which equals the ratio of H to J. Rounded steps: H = 10.8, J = 11.7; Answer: 0.92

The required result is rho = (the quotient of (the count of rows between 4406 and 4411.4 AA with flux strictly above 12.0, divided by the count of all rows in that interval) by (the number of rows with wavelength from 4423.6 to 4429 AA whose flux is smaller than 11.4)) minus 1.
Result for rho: -1.00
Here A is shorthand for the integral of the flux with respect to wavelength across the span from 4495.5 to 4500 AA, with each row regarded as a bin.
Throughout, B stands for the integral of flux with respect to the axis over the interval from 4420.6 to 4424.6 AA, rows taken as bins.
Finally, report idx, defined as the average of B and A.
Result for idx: 51.1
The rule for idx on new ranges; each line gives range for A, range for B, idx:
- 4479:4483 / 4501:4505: 54.5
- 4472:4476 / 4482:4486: 50.3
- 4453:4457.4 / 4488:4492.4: 50.9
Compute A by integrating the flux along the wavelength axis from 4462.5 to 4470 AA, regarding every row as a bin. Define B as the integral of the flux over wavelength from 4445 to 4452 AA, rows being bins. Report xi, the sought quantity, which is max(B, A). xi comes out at 87.7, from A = 88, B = 84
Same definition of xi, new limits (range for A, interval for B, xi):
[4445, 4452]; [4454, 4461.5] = 83.7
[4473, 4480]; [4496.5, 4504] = 96.5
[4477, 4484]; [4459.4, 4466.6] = 90.3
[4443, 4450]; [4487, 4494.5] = 94.7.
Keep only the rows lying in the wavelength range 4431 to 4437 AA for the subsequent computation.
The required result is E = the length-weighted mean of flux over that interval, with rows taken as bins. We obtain 12.0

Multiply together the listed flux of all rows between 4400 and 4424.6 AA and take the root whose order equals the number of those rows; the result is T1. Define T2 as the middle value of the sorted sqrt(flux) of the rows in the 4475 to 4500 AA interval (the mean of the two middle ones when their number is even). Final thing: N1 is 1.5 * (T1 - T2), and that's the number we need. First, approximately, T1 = 11.0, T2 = 3.49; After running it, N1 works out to 11.2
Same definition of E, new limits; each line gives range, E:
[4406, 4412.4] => 10.8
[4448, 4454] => 12.0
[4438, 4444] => 12.7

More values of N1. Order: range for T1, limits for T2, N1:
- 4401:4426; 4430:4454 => 11.3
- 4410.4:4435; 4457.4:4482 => 12.3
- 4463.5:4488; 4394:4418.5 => 13.9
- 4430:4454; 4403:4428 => 13.1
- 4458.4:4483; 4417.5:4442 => 12.9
